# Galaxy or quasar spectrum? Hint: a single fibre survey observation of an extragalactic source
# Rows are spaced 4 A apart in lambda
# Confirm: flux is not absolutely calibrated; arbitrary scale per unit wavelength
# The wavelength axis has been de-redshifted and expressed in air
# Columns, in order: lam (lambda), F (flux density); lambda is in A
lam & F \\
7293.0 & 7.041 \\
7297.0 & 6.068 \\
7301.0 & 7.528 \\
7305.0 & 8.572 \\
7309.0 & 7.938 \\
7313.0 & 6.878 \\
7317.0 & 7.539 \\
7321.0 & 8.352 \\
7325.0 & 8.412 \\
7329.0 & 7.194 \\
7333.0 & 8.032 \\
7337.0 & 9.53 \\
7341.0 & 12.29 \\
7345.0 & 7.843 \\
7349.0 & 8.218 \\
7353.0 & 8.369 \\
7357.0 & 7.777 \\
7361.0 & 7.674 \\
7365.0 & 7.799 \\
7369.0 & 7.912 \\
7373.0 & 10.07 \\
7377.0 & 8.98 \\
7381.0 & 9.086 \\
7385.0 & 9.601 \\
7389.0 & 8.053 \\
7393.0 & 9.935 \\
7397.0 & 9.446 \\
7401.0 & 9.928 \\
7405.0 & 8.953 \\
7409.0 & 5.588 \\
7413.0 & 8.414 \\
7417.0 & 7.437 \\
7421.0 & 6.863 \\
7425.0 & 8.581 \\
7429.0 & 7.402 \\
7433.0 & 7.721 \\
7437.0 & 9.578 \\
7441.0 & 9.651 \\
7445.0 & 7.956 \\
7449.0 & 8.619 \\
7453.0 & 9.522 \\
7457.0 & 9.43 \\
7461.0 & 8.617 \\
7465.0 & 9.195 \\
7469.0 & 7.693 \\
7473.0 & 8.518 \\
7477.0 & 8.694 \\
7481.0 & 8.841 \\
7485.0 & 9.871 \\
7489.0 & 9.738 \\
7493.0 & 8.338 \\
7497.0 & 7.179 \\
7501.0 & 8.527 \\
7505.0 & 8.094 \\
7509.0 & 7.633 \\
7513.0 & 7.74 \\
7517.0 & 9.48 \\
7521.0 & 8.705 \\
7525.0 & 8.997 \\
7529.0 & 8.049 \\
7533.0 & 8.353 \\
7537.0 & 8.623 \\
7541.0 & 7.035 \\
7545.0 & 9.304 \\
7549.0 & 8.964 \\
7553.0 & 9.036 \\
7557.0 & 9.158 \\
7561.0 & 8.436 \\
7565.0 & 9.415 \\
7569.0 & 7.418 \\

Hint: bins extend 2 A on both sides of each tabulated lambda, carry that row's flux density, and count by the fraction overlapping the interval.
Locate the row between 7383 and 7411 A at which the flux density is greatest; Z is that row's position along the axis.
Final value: 7393.0 A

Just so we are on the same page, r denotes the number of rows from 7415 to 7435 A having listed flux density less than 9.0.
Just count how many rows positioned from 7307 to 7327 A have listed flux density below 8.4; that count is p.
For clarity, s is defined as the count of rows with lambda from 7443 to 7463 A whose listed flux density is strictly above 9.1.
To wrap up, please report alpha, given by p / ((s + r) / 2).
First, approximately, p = 4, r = 5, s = 2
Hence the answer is 1.1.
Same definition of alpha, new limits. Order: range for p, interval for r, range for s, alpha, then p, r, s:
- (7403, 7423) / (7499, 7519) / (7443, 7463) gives 1.0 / 3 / 4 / 2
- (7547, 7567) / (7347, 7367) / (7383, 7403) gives 0.0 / 0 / 5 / 4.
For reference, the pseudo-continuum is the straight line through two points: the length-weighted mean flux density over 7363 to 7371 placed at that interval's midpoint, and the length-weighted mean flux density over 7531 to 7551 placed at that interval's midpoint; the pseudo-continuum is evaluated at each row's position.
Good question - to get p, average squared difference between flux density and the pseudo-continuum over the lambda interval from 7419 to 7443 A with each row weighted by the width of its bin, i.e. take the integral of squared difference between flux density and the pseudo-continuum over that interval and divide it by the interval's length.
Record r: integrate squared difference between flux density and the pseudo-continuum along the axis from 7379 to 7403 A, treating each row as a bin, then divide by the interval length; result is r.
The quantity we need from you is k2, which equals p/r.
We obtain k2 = 0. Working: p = 1.1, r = 2.37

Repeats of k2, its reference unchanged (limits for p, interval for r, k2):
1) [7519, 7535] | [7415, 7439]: 0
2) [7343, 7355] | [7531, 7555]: 0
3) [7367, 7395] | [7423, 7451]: 3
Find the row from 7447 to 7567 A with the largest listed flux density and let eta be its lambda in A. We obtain 7485.0 A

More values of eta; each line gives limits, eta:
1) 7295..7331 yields 7305.0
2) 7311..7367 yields 7341.0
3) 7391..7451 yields 7393.0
